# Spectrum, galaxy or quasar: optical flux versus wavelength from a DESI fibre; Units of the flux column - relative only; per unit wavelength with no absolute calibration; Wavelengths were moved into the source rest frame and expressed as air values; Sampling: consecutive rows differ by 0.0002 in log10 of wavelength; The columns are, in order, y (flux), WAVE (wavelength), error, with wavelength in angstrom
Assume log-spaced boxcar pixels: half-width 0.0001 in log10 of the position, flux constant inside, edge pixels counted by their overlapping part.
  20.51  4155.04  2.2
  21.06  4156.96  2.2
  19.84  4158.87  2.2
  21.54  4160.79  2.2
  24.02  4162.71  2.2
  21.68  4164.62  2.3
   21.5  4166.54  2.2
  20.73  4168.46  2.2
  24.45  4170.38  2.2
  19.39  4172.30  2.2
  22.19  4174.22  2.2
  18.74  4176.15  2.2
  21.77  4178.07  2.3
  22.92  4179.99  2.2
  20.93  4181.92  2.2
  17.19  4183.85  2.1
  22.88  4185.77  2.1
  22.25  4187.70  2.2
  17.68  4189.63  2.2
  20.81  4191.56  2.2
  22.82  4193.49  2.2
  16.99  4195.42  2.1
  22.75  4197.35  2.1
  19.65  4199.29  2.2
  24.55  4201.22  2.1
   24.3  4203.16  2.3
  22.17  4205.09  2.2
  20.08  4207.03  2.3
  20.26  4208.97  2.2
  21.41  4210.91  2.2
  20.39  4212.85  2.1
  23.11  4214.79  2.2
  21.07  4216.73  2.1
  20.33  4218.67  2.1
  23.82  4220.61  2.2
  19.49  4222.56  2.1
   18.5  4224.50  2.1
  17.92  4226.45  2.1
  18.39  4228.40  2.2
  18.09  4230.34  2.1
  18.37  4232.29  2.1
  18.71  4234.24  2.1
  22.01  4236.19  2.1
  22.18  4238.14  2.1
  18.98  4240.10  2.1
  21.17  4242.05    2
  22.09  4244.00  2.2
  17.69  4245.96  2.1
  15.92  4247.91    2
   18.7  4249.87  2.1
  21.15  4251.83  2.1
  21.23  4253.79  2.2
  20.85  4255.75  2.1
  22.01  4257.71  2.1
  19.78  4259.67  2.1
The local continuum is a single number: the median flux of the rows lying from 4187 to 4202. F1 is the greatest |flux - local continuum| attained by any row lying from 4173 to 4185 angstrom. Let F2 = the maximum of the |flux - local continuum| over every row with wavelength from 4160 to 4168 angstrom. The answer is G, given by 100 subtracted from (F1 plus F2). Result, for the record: -93.2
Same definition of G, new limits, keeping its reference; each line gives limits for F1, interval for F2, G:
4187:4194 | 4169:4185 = -91.8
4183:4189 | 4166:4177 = -92.7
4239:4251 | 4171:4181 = -91.6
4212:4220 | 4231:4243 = -95.3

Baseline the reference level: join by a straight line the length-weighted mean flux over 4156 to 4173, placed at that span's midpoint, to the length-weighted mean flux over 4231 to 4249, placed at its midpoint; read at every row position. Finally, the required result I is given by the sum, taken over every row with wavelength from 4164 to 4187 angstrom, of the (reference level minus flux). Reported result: 2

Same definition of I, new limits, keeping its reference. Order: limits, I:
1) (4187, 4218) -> -10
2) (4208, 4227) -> -4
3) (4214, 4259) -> -8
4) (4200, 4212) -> -10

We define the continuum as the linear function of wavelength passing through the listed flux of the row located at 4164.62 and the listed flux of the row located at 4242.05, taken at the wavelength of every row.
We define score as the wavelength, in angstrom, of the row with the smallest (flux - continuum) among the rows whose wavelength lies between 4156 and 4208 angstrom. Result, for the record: 4195.42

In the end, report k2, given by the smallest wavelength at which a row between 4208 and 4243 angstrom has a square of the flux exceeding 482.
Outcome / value 4214.79 angstrom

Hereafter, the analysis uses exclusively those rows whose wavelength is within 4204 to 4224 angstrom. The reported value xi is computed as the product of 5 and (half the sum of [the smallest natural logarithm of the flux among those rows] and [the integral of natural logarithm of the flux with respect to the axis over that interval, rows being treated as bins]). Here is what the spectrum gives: 160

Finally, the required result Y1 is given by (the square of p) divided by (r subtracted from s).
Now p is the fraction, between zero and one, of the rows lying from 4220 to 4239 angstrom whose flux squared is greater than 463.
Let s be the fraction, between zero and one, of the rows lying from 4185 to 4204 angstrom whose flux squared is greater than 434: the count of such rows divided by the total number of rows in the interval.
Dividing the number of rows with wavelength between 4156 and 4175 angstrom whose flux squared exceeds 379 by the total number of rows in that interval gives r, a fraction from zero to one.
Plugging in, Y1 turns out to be -0.30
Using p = 0.30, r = 0.90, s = 0.60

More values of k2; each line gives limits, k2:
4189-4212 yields 4193.49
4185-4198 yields 4185.77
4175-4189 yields 4179.99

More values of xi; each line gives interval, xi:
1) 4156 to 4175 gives 153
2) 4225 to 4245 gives 156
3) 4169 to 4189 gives 160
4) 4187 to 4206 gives 152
